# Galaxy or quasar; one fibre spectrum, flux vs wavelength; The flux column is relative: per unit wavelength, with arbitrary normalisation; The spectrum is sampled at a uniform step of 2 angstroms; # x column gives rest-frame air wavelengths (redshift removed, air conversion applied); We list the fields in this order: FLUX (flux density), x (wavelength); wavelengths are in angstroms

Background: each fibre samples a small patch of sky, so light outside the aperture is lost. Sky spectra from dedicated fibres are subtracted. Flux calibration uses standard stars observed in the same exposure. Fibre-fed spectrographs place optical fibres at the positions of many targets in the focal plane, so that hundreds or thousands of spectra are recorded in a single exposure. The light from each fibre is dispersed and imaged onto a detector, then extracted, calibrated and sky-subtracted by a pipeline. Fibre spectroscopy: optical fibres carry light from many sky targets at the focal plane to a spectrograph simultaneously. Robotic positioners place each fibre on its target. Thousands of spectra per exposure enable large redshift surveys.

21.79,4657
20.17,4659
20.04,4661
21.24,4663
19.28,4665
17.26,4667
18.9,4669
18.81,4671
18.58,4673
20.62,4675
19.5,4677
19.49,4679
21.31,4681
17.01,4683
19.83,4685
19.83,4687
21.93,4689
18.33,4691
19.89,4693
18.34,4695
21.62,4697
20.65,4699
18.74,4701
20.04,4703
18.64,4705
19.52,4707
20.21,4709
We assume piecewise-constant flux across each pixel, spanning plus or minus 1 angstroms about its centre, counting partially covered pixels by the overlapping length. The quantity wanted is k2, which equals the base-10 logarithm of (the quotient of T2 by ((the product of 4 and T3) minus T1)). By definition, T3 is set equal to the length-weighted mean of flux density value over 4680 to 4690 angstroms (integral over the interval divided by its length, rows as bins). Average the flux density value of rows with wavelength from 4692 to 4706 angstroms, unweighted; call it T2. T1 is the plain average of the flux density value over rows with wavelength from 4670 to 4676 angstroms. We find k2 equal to -0.488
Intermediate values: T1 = 19.3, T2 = 19.7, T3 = 20.0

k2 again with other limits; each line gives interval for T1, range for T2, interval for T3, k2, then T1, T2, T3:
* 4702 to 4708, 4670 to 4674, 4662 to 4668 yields -0.489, 19.4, 18.7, 19.3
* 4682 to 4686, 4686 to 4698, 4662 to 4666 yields -0.496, 18.4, 20.0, 20.3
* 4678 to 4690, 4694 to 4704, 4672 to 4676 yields -0.469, 19.9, 19.9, 19.6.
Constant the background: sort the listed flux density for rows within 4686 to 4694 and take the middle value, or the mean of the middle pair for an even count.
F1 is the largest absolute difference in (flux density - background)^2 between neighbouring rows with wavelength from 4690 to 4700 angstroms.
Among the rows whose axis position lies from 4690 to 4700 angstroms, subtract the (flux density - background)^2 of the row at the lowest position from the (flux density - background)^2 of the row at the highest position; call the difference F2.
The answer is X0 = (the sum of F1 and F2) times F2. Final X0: -1.30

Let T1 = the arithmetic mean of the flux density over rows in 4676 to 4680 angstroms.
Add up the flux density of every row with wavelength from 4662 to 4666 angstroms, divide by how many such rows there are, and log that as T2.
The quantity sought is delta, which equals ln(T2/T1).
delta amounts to 0.04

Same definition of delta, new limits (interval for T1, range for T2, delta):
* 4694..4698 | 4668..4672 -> -0.06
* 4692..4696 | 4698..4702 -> 0.03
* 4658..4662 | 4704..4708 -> -0.05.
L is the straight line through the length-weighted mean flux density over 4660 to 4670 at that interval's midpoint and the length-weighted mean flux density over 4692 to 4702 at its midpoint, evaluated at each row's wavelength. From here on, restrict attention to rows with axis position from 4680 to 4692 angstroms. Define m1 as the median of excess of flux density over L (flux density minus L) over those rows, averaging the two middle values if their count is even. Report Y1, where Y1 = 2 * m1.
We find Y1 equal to 0.3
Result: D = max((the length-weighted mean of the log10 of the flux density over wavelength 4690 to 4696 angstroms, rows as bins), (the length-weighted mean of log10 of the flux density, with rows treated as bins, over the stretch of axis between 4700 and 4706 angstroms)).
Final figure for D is 1.282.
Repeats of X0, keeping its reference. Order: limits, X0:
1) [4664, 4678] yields -1.29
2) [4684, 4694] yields 0.00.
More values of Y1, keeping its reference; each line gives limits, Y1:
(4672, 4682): -0.1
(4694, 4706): -1.1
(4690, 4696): -2.8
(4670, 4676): -1.3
